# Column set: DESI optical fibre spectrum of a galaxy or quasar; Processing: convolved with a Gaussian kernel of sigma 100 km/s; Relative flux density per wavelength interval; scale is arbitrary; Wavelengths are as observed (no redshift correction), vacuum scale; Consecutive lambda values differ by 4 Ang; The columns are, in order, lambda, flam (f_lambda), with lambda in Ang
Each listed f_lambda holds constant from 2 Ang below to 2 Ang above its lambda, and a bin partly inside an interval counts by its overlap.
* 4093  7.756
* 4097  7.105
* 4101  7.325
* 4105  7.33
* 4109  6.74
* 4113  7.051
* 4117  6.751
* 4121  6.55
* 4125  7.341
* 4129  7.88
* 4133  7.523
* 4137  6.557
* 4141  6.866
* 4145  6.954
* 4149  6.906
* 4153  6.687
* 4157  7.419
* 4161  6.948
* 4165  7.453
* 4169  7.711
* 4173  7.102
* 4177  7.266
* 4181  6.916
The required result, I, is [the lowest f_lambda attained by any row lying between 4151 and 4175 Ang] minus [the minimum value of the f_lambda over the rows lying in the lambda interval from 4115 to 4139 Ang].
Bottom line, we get 0.14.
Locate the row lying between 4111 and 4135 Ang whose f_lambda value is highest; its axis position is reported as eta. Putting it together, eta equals 4129 Ang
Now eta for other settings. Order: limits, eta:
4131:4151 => 4133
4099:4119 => 4105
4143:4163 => 4157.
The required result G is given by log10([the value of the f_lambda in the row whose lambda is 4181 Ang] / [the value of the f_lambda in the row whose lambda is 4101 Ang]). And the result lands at -0.025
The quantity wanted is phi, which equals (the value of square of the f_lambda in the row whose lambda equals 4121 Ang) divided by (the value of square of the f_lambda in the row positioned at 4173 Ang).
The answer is 0.85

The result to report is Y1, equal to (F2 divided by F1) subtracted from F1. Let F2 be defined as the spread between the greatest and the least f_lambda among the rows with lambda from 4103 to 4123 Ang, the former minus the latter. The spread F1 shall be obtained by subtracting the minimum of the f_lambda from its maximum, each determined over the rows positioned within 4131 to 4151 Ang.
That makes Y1 0.16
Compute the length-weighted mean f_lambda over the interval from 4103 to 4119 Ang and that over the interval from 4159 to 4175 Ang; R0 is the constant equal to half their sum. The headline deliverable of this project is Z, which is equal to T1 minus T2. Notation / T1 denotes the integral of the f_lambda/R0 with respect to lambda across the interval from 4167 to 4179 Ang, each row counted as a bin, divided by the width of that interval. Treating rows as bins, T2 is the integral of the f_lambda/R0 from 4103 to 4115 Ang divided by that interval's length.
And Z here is 0.04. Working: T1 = 1.03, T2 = 0.99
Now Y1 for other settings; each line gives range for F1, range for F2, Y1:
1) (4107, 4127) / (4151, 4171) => -0.50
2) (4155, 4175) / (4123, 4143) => -0.97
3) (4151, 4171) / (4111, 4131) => -0.27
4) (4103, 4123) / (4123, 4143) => -0.92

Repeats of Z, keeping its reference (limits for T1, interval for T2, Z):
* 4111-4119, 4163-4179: -0.07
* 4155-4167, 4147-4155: 0.07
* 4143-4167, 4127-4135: -0.09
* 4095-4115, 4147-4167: 0.00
